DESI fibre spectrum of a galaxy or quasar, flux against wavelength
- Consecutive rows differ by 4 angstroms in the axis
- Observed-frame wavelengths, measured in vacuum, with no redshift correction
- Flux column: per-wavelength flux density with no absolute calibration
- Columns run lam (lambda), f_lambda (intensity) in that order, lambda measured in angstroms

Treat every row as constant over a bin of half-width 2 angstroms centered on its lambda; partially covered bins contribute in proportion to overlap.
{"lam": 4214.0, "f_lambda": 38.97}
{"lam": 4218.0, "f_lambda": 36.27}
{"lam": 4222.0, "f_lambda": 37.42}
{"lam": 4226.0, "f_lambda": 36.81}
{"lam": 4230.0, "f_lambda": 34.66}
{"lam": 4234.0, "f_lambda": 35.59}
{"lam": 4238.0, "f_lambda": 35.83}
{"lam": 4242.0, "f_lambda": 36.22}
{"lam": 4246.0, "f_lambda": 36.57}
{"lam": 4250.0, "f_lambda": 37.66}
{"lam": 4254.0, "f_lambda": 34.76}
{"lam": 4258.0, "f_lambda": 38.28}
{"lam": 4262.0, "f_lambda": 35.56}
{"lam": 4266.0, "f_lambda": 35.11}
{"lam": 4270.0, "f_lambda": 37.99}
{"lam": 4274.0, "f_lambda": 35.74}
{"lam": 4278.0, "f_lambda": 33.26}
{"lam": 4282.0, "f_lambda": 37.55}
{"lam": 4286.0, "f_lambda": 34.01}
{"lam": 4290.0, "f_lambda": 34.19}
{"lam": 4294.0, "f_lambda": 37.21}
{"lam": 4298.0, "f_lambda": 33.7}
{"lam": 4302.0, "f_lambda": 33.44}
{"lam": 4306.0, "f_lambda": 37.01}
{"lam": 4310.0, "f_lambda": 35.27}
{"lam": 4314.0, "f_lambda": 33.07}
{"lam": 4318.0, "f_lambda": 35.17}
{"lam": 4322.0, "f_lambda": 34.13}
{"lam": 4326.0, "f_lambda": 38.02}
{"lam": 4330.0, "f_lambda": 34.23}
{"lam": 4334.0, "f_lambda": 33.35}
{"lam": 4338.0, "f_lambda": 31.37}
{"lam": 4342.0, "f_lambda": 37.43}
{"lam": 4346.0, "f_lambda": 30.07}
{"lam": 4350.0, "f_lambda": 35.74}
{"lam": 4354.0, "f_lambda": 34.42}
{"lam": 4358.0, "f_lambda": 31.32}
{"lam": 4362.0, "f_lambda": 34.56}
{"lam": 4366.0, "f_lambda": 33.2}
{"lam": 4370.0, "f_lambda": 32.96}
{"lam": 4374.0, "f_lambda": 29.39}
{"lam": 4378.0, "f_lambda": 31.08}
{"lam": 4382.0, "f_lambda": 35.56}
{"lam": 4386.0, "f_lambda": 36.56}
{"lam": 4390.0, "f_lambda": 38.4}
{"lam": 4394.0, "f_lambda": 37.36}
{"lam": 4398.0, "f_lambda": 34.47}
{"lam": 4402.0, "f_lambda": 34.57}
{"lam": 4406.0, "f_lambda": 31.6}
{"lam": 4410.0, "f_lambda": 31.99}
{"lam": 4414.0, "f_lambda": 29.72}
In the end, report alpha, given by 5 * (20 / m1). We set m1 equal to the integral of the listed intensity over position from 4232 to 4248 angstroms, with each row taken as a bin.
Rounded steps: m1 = 577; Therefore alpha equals 0.173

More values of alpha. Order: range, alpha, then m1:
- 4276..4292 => 0.180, 556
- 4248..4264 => 0.171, 585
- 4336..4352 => 0.186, 538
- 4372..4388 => 0.189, 530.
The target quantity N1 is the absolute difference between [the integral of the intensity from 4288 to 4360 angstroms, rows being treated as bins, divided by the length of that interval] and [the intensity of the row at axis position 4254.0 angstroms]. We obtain 0.4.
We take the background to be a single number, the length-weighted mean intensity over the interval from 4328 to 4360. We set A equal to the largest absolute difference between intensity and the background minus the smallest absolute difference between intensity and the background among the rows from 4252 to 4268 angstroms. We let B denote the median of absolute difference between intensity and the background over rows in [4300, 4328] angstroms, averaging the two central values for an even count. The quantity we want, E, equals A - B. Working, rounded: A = 3.52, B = 1.7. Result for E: 1.8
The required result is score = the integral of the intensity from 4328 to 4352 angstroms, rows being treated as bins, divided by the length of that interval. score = 33.7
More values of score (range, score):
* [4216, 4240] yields 36.1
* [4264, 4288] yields 35.6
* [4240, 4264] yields 36.5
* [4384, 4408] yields 35.5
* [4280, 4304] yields 35.0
